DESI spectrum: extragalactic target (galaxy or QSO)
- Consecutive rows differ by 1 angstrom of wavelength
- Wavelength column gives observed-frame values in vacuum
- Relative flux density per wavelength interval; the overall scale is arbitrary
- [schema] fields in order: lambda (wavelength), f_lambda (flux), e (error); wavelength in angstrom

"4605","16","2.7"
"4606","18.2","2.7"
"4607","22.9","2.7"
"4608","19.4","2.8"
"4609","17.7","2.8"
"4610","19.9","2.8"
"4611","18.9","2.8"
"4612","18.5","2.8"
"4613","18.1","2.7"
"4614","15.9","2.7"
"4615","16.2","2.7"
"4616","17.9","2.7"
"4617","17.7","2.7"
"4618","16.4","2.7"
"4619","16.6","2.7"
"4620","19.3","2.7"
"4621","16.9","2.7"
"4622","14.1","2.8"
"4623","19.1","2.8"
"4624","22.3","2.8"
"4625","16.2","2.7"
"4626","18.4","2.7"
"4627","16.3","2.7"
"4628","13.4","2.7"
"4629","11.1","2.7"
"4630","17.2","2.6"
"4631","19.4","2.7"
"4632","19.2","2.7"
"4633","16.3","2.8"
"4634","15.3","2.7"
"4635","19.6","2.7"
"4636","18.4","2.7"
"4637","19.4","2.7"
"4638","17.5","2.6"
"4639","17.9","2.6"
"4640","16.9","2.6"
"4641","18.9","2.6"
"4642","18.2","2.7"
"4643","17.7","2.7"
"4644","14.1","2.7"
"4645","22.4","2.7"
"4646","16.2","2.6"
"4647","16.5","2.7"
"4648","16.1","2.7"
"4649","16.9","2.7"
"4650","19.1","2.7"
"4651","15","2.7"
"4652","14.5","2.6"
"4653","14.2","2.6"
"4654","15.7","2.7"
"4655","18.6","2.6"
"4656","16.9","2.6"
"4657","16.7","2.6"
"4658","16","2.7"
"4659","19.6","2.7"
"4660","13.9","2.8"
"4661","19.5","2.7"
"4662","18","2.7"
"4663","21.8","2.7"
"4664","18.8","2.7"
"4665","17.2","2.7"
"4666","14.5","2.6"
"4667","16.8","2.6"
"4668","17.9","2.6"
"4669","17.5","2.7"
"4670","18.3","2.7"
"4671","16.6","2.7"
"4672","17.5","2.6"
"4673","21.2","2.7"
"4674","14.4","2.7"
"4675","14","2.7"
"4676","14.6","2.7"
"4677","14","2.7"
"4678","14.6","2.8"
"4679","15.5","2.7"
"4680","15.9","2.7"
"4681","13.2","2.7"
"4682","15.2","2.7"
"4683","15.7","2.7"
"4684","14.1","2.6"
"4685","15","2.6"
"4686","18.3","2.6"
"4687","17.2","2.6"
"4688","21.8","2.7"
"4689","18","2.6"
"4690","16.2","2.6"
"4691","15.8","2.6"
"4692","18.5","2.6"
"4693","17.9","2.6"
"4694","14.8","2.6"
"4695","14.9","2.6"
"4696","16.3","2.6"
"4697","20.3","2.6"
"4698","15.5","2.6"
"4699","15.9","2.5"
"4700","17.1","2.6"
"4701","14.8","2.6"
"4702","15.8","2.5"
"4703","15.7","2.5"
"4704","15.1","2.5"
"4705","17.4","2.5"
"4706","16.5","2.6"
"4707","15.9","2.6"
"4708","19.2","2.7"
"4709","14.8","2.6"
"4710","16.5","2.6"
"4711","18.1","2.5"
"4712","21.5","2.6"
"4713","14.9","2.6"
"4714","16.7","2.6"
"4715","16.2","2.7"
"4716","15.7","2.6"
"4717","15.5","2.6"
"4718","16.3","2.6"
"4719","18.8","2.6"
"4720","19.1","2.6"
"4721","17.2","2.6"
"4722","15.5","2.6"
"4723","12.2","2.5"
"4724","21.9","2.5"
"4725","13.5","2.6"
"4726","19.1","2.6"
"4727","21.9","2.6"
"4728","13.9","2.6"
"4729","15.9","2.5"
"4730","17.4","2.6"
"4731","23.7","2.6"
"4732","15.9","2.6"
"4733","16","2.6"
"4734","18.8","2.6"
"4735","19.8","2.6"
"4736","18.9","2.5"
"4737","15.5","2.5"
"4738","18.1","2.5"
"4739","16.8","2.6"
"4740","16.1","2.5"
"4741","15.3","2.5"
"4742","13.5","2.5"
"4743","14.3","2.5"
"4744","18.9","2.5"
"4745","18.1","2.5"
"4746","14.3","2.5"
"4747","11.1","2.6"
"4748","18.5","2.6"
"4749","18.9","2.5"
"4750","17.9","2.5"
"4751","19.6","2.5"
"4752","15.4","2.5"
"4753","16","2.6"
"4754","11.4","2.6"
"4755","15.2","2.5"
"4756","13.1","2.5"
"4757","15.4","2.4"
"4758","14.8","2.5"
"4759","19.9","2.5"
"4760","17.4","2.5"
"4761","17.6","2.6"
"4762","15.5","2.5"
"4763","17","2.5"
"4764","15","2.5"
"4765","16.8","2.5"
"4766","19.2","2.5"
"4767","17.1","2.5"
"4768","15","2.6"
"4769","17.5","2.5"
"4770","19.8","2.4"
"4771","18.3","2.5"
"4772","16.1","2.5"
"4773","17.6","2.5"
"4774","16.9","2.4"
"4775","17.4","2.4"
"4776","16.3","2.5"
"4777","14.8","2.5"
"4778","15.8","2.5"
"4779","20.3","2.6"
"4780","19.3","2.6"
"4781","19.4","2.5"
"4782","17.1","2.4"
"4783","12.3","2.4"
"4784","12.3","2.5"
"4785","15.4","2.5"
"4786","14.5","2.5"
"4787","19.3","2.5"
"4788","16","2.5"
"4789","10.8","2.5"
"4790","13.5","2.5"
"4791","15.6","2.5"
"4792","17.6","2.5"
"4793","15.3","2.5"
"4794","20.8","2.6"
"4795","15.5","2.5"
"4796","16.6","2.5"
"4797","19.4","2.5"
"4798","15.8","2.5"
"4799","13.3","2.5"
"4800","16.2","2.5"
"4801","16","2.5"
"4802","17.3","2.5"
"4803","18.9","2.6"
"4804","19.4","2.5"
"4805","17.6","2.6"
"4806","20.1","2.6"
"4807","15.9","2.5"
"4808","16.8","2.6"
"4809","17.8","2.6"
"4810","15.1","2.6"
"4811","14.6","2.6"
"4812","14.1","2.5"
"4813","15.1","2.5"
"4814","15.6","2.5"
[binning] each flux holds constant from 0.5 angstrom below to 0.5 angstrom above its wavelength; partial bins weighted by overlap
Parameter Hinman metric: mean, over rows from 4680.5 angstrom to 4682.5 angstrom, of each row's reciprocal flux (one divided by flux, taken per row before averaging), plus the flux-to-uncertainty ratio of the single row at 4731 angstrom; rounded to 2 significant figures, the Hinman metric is 9.2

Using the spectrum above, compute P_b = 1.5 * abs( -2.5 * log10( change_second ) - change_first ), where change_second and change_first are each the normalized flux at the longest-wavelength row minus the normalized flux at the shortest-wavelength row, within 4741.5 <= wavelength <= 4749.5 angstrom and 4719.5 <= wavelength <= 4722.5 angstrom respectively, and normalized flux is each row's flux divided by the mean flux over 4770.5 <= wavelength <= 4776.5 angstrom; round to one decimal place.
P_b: 2.2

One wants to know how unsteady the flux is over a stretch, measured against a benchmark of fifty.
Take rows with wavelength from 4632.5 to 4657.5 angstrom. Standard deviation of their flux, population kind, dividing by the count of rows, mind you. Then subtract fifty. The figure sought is -48.1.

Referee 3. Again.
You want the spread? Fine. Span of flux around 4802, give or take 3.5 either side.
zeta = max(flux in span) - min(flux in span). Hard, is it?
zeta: 6.1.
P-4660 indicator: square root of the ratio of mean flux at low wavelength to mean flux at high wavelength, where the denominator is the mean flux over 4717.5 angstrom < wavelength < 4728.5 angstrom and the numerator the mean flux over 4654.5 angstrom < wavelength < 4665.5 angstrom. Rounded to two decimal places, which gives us 1.02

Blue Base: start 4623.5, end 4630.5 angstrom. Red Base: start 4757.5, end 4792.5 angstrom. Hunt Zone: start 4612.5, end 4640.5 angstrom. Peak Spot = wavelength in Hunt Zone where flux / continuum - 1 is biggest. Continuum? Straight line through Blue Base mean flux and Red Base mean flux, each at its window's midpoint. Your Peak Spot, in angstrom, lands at 4624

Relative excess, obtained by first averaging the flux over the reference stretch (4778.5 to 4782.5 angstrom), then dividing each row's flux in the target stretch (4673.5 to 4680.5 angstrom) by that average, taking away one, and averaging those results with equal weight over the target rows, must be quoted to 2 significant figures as -0.23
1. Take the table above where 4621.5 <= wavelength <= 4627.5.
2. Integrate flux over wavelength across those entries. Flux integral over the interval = 106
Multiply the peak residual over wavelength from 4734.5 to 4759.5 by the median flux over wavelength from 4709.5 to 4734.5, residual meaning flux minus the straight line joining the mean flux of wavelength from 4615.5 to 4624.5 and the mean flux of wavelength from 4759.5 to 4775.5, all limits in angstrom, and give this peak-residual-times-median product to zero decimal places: 45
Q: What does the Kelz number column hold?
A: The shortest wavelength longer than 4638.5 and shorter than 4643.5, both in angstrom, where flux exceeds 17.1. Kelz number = 4639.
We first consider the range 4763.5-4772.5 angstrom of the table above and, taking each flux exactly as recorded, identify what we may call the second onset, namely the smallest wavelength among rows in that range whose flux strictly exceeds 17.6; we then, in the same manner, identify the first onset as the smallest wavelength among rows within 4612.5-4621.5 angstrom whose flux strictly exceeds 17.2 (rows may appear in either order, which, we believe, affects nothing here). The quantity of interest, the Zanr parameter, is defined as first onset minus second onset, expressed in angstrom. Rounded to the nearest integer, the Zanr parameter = -153 angstrom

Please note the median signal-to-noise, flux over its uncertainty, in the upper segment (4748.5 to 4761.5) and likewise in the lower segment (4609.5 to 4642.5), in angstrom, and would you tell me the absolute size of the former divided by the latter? 0.97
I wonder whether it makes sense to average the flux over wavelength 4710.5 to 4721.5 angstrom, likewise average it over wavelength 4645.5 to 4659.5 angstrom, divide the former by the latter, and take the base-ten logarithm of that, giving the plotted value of 0.018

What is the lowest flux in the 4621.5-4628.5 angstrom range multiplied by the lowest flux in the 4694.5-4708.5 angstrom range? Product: 198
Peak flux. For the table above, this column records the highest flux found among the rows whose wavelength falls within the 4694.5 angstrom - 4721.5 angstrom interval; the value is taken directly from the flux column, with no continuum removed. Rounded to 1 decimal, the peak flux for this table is 21.5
